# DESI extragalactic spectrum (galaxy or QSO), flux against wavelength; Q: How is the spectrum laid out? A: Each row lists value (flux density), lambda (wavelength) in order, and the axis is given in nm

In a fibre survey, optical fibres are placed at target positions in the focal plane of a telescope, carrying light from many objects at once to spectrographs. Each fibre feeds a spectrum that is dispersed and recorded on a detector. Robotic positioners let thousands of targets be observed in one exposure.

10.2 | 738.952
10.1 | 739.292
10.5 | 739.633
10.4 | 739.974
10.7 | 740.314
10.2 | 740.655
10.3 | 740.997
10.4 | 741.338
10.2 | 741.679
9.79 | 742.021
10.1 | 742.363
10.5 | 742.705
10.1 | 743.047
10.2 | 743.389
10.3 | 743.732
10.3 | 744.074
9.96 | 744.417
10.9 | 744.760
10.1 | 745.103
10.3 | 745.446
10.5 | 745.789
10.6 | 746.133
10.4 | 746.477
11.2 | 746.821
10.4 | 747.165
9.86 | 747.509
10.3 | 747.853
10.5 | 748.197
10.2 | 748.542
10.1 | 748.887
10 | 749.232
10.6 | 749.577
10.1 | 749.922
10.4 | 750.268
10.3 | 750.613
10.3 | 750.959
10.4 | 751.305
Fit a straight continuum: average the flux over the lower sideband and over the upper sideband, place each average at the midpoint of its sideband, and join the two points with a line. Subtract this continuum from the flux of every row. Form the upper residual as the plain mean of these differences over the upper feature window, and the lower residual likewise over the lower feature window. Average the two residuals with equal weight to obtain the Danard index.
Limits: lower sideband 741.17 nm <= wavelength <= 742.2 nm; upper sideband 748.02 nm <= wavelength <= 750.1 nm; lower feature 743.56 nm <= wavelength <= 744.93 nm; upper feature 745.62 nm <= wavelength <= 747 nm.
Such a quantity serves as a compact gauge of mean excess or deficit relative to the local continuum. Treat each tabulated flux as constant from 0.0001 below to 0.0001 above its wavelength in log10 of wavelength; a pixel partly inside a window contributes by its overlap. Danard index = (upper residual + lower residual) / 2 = 0.33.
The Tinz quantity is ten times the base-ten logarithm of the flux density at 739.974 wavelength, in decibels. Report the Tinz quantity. 10.17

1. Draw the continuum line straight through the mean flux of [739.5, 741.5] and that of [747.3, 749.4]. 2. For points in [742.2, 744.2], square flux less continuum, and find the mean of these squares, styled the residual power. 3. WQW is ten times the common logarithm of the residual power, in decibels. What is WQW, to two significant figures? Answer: -16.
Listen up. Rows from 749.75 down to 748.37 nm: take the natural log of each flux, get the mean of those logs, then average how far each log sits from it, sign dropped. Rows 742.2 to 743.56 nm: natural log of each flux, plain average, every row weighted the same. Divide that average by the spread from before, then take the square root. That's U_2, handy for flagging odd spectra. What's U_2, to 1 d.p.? 11.3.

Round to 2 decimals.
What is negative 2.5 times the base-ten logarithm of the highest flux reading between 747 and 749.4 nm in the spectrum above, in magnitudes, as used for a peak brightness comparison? -2.55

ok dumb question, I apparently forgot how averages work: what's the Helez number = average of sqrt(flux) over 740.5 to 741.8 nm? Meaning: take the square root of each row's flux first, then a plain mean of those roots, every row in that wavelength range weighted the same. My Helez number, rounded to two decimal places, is 3.21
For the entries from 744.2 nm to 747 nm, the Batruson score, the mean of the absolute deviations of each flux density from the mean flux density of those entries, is 0.305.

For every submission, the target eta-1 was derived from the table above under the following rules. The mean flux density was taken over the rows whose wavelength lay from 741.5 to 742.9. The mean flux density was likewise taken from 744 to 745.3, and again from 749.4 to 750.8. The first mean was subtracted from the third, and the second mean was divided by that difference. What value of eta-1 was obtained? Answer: 51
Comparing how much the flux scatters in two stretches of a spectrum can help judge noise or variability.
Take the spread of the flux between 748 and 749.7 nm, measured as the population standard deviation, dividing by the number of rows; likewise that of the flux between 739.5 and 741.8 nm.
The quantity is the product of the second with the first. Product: 0.038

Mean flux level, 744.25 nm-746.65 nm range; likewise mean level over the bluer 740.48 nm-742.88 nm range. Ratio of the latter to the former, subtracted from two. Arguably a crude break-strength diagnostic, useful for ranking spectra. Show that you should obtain 1.02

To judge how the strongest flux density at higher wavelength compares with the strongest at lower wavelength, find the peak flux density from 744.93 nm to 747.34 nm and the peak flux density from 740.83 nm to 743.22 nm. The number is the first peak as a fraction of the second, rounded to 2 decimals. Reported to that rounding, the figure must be 1.07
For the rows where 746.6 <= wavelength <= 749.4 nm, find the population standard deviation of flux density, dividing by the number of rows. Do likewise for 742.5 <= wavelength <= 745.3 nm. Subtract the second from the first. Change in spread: 0.11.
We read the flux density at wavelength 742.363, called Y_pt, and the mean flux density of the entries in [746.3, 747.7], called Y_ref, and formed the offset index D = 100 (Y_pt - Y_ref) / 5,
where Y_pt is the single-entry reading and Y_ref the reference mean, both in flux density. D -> -7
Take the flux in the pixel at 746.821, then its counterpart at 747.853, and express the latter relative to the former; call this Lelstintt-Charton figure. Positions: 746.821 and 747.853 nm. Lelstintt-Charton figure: 0.92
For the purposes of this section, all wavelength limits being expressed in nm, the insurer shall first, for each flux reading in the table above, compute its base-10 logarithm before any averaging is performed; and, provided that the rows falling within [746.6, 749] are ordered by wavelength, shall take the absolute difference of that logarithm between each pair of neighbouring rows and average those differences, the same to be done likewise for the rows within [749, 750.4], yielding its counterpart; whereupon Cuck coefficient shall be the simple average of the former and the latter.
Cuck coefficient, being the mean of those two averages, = 0.0181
